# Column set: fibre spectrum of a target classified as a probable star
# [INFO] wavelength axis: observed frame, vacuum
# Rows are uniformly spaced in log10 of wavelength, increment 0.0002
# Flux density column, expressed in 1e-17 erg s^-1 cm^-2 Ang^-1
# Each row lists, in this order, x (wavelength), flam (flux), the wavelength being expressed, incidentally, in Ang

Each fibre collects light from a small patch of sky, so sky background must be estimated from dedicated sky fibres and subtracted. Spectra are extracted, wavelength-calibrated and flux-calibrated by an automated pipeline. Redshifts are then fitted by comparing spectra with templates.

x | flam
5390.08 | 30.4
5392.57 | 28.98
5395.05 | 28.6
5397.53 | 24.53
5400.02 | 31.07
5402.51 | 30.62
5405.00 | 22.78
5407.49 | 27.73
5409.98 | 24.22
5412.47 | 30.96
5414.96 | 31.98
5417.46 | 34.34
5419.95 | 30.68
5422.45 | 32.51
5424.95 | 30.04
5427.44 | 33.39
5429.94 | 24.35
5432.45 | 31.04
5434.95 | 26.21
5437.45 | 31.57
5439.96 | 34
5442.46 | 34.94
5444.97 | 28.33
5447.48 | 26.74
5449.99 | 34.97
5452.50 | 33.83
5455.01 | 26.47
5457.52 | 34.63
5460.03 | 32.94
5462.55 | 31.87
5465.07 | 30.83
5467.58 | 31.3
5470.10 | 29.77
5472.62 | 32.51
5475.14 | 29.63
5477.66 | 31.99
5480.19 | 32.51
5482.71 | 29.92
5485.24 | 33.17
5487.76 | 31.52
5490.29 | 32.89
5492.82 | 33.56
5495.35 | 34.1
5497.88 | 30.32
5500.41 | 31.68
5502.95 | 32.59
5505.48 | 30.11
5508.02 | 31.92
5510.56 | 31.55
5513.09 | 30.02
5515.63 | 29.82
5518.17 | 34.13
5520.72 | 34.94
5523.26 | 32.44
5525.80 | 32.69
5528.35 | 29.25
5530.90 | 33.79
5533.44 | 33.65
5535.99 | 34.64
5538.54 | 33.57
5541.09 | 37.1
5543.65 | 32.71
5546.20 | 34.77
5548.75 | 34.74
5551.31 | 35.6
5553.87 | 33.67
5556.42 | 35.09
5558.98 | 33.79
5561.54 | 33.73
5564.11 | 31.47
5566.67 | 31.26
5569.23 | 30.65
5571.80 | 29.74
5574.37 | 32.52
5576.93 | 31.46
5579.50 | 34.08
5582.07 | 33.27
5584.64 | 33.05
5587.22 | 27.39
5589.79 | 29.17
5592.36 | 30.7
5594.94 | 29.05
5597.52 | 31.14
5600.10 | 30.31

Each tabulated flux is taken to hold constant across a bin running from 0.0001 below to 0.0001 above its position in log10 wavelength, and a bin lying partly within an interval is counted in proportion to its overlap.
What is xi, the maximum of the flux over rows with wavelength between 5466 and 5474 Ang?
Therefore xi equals 32.51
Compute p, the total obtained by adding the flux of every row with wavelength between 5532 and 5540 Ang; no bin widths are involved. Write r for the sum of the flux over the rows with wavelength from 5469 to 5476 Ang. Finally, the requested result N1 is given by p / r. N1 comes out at 1.11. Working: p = 102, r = 91.9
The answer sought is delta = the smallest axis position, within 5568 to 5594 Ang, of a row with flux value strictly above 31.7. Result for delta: 5574.37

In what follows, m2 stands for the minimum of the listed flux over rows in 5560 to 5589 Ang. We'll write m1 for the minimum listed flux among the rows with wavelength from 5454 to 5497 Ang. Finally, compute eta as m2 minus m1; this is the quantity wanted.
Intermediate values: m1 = 26.47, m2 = 27.39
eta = 1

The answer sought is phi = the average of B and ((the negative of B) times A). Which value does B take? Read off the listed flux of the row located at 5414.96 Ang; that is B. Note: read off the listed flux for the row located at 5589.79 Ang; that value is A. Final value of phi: -450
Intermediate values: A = 29.17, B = 31.98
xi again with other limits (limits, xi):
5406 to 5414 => 30.96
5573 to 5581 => 34.08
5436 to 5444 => 34.94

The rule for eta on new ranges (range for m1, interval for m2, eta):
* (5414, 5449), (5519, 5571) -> 5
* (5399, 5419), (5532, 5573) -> 7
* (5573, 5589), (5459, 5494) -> 2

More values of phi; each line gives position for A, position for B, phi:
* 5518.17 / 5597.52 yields -516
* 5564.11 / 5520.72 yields -532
